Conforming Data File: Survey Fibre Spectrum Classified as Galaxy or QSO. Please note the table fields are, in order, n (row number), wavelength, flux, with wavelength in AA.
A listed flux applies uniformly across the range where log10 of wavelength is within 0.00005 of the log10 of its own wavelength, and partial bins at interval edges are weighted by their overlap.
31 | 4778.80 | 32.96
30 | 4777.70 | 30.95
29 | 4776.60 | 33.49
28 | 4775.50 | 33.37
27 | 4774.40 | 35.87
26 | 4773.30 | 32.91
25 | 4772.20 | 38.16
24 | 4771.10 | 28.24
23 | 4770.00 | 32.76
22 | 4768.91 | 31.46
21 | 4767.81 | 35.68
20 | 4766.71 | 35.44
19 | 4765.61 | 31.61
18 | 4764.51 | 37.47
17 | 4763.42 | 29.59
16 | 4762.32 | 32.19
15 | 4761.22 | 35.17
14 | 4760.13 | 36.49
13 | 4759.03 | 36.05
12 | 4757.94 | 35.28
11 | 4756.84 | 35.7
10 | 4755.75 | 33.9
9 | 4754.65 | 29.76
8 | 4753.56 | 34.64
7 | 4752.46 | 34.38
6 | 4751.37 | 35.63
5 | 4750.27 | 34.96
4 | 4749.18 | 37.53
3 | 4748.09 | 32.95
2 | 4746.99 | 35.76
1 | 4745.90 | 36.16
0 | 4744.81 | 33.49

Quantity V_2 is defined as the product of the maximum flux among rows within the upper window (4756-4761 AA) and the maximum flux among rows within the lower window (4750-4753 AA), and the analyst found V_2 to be 1300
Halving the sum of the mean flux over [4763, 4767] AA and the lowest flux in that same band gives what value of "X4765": 31.6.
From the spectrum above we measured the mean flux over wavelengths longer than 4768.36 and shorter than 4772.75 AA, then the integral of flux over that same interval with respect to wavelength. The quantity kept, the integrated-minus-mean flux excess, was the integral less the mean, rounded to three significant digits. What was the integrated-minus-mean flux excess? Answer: 111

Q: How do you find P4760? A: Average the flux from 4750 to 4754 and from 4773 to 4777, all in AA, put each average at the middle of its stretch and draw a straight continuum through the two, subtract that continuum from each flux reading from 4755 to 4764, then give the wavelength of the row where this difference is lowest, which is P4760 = 4763.42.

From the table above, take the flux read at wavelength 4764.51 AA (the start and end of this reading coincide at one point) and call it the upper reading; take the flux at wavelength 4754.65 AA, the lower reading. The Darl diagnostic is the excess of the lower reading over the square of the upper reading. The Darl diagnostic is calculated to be -1374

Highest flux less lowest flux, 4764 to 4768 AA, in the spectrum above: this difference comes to 5.9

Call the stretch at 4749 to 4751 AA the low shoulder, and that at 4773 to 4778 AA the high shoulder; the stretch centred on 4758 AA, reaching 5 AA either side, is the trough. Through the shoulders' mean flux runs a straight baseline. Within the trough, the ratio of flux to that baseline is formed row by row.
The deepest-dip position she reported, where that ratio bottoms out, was 4754.65 AA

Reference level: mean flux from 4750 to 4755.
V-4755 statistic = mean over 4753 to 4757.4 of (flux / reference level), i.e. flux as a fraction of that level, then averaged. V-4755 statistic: 0.99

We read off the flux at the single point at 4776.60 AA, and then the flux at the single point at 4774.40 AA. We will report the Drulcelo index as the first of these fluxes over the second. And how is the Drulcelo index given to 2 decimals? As 0.93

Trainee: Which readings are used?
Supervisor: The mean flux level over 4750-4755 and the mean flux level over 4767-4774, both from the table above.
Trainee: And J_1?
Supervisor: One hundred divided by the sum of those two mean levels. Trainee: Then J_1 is 1.49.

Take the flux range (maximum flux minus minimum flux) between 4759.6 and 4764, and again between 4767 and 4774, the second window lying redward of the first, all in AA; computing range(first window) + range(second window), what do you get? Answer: 16.8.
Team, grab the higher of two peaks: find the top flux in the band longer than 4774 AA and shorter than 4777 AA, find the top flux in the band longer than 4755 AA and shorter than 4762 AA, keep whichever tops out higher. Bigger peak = 36.5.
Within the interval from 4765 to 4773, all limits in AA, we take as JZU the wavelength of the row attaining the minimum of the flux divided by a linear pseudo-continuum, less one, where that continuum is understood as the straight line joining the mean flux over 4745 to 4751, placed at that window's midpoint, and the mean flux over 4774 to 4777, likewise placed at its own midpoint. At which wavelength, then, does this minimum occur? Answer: 4771.10 AA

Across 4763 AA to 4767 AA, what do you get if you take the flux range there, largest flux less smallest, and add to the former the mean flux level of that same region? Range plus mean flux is 41.4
